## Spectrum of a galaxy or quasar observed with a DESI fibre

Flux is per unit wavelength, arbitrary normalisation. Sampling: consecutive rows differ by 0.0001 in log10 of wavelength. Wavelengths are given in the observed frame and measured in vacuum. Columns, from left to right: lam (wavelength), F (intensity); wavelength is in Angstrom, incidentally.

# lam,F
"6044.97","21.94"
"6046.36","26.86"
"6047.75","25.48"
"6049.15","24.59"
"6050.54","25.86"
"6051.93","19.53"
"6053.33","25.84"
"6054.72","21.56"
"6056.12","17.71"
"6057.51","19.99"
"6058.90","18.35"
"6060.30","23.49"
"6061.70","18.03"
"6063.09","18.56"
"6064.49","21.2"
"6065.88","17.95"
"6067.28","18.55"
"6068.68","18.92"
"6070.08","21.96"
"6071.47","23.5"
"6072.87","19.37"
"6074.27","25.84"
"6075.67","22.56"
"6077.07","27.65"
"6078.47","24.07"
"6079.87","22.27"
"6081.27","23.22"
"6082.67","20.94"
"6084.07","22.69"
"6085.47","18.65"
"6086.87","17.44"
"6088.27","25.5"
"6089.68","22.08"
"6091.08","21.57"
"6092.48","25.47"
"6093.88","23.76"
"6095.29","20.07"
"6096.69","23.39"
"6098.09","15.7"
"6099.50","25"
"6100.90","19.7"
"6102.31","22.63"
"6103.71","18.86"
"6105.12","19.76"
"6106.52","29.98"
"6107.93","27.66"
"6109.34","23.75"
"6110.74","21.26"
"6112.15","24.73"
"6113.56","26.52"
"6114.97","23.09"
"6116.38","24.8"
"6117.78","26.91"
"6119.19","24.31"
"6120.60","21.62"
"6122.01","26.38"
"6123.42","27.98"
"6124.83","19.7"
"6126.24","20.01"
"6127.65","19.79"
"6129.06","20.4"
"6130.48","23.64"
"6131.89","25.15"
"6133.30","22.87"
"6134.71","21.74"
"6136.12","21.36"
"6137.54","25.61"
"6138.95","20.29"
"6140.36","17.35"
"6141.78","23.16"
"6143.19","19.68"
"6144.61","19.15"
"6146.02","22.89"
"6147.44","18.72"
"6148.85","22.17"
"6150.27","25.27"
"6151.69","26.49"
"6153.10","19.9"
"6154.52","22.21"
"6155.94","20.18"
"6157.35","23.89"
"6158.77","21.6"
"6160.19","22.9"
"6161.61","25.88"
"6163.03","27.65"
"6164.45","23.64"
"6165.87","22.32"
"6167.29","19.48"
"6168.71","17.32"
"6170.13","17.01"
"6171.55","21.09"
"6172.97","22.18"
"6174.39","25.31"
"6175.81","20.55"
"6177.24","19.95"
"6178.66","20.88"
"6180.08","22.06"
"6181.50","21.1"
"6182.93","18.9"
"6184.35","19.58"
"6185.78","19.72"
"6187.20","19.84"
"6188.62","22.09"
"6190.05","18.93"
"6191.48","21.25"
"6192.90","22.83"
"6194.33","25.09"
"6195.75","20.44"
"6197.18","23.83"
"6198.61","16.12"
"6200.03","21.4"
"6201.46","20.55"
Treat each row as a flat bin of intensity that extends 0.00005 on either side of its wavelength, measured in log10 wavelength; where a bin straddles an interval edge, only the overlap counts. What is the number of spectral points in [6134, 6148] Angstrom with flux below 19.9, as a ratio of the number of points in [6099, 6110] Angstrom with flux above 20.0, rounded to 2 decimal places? 0.80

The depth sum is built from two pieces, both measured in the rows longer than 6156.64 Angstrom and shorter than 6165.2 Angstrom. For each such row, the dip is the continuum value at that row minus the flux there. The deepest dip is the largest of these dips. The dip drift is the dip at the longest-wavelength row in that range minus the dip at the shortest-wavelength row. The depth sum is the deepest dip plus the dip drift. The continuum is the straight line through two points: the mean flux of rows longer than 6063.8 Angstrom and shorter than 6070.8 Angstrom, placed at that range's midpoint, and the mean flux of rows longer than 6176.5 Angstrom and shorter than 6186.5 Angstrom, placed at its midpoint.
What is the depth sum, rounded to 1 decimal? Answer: -1.1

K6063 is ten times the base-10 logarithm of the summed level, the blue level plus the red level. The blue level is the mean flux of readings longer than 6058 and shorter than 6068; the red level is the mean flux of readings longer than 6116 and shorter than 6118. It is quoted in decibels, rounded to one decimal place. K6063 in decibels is 16.6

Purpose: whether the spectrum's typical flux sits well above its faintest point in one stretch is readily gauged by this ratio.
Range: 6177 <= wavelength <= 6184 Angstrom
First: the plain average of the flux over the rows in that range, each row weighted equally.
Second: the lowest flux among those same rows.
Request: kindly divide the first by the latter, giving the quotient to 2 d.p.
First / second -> 1.09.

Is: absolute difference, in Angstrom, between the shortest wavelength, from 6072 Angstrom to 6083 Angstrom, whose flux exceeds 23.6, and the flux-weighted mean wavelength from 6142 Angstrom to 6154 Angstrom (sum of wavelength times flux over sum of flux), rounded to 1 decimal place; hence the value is 74.1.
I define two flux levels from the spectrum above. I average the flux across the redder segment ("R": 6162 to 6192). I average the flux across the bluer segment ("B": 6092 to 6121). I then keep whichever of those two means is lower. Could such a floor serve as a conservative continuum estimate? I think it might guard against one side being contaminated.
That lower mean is 21.0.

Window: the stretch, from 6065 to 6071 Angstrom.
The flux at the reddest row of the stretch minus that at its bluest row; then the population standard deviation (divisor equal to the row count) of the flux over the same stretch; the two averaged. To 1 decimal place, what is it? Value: 2.8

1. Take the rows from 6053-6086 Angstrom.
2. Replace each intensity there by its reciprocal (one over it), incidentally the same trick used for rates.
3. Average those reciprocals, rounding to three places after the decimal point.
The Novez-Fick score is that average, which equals 0.048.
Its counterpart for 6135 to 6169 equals 0.046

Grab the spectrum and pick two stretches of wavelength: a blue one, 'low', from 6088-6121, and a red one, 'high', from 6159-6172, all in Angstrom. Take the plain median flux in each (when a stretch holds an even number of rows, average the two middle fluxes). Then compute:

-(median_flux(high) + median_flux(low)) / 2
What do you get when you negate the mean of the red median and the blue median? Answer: -22.9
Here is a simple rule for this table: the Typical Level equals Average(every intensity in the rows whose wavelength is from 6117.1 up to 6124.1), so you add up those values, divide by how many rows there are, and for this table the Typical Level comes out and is 25.4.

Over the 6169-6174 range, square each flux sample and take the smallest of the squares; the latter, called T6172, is 289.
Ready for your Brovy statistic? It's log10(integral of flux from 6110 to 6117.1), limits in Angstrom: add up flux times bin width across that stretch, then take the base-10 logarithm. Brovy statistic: 2.23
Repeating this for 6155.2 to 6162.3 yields 2.21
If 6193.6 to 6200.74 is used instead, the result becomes 2.18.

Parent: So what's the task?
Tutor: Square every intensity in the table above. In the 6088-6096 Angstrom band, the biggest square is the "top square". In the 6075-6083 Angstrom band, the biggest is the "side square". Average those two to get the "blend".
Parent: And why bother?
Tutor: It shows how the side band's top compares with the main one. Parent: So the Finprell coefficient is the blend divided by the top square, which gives 1.09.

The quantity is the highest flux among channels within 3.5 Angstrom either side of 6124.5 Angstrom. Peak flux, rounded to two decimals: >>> 27.98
